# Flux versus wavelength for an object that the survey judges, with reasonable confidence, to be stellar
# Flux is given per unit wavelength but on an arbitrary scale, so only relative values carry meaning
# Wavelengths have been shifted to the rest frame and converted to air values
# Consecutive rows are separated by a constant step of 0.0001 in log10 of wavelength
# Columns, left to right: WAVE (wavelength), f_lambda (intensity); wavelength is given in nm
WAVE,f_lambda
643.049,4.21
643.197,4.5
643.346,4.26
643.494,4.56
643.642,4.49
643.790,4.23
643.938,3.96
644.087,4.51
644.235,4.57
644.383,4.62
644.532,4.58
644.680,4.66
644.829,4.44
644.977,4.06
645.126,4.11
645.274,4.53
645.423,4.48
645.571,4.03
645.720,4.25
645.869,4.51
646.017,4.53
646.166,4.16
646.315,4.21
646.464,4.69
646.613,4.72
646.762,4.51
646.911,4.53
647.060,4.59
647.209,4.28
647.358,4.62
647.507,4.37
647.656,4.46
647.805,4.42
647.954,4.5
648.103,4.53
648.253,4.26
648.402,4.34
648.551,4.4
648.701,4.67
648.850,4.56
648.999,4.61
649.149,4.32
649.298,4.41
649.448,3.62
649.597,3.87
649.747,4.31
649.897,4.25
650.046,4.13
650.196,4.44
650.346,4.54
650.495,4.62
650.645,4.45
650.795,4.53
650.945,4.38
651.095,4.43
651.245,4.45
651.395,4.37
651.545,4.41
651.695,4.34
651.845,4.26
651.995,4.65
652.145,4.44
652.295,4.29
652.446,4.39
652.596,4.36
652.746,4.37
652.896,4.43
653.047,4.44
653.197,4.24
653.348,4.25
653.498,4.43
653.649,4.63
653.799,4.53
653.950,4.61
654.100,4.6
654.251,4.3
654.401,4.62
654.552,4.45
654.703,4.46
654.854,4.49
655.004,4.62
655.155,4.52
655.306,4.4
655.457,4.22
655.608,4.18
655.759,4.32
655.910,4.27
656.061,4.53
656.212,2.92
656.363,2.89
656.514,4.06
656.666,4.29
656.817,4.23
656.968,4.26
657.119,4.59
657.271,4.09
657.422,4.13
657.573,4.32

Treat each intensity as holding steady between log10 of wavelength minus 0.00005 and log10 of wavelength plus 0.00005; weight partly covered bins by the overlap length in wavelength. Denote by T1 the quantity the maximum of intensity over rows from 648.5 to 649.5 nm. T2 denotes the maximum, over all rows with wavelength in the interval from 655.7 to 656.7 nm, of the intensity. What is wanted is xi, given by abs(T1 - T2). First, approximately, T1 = 4.67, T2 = 4.53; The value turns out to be 0.140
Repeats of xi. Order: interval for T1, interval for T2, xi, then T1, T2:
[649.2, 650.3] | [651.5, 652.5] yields 0.210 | 4.44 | 4.65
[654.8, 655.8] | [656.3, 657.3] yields 0.030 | 4.62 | 4.59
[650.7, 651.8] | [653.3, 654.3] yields 0.100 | 4.53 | 4.63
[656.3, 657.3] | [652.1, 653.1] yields 0.150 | 4.59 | 4.44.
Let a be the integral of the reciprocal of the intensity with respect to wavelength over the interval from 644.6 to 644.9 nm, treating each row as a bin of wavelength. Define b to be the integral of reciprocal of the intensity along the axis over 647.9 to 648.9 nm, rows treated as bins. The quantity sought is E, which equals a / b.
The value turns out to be 0.3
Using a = 0.066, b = 0.22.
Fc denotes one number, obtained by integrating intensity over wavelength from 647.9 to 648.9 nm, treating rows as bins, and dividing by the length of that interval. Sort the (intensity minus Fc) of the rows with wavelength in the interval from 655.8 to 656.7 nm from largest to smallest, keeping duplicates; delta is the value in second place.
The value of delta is -0.17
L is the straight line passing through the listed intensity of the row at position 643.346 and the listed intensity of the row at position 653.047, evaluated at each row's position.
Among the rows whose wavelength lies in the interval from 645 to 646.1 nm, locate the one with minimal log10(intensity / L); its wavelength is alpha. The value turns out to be 645.571 nm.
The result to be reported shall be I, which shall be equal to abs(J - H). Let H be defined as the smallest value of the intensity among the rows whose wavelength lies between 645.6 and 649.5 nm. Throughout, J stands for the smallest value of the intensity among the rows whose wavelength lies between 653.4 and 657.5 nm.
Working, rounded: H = 3.62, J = 2.89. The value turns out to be 0.73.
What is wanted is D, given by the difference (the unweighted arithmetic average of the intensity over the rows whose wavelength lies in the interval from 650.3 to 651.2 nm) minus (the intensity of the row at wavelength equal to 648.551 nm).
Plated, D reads 0.09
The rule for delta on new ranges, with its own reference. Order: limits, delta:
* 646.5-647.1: 0.13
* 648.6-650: 0.15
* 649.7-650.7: 0.08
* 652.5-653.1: -0.03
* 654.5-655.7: 0.06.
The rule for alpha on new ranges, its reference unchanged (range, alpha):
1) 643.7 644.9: 643.938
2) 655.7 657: 656.363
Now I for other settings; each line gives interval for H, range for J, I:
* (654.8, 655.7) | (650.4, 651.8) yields 0.16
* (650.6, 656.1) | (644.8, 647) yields 0.15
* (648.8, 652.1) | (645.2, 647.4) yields 0.41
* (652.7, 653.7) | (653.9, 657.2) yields 1.35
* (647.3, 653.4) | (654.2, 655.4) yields 0.68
